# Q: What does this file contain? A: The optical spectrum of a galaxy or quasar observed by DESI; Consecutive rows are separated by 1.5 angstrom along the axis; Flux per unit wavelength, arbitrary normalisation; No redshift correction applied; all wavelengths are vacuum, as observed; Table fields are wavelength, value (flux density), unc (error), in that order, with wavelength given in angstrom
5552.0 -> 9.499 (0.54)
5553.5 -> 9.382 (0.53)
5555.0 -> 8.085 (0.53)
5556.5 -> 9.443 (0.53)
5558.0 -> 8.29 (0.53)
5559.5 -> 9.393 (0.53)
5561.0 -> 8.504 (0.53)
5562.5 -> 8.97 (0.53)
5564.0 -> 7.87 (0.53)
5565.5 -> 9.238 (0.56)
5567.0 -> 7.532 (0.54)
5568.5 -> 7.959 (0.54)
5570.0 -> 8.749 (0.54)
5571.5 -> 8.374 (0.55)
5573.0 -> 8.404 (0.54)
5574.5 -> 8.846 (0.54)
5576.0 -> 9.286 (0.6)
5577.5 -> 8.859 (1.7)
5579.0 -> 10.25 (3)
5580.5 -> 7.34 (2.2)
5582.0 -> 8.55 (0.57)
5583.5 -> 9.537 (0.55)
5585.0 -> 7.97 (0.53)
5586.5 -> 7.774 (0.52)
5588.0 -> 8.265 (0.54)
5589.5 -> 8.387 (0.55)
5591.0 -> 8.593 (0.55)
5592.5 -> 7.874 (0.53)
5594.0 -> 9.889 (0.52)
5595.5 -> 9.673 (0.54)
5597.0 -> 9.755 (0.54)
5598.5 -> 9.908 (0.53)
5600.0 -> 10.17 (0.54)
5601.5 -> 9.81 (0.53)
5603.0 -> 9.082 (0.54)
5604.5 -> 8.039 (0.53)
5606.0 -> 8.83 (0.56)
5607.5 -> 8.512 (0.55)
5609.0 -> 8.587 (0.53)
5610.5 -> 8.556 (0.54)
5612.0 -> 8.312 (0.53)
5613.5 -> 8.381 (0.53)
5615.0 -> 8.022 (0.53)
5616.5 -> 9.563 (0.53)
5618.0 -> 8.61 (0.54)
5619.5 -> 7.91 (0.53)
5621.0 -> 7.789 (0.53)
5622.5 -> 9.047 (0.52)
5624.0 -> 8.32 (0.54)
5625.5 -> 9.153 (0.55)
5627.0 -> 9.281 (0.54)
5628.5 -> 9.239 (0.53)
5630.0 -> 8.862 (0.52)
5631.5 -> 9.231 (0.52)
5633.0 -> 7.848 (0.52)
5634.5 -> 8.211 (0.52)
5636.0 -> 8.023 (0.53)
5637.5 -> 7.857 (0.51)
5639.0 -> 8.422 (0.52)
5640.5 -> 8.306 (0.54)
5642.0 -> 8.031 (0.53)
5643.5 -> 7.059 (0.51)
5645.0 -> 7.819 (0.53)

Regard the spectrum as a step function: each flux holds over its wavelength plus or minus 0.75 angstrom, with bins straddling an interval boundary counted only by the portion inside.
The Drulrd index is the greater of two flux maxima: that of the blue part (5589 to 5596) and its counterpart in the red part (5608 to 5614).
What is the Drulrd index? 9.9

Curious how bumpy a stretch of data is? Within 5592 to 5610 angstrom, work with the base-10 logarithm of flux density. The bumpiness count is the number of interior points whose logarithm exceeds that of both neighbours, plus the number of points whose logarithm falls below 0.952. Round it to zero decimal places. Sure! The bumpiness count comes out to 8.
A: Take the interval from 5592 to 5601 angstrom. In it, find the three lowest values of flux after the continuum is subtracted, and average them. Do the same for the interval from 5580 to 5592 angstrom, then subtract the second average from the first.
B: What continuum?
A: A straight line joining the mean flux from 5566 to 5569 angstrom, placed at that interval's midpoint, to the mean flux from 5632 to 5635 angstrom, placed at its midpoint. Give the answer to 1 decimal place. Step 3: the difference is 1.4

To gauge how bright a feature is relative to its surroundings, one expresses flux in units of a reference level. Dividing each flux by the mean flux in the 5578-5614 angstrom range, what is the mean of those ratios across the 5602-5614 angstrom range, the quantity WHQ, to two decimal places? 0.97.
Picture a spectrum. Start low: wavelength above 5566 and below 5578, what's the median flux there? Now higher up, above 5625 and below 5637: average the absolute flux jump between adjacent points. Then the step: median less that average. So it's 8.17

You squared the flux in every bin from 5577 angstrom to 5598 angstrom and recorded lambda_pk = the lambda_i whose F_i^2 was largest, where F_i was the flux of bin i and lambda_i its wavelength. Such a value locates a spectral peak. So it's 5579.0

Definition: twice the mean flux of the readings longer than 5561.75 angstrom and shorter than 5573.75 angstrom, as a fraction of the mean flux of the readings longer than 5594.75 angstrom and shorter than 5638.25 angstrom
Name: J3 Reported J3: 1.91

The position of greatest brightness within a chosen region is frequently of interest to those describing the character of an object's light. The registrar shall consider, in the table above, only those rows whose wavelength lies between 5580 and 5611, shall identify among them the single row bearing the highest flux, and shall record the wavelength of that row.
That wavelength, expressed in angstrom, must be 5600.0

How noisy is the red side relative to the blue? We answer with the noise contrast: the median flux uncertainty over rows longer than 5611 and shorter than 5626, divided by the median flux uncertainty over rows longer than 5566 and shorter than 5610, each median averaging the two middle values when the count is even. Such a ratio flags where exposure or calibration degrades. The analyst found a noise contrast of 0.981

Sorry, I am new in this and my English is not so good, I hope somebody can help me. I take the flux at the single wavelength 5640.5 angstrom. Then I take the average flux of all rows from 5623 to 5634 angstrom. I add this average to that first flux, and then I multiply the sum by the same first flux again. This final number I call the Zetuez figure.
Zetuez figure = 142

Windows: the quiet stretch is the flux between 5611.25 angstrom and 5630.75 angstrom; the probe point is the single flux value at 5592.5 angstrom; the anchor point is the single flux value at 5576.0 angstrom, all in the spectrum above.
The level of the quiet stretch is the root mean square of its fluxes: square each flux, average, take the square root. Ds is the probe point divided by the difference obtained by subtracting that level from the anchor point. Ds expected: 13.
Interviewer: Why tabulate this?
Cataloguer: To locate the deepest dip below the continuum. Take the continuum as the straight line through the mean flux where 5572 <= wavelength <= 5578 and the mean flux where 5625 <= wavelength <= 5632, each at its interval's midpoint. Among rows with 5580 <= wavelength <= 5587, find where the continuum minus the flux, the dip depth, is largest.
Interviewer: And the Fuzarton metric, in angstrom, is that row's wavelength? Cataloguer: 5580.5 angstrom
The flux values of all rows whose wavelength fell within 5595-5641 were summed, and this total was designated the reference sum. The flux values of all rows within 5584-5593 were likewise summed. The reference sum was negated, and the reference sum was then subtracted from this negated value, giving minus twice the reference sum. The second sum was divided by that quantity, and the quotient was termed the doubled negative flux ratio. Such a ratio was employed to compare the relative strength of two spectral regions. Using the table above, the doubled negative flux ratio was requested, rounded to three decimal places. -0.090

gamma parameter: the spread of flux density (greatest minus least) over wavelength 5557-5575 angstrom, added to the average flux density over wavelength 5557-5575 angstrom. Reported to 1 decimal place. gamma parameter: 10.4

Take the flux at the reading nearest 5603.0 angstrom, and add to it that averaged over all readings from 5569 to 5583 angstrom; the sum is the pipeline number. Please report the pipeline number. 17.8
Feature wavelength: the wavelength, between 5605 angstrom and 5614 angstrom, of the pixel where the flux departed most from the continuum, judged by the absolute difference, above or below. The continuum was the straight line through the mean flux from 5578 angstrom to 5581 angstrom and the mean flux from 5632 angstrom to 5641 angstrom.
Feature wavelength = 5606.0 angstrom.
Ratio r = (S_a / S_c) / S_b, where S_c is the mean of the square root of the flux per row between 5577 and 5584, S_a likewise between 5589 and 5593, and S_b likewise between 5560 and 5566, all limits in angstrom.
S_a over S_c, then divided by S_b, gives 0.329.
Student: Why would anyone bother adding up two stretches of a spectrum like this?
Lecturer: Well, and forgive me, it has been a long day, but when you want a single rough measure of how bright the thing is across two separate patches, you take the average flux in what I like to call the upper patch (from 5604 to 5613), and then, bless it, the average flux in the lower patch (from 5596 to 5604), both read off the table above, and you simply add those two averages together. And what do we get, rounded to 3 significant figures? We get 18.2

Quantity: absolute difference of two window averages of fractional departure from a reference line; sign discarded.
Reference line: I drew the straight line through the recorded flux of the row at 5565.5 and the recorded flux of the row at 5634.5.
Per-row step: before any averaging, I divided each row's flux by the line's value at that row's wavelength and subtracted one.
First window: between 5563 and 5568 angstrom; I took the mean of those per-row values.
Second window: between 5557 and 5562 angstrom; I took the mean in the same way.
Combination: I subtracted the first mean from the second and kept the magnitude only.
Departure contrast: 0.05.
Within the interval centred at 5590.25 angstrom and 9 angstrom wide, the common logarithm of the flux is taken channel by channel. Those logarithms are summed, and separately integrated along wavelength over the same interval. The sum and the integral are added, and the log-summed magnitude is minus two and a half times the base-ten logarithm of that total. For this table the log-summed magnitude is -2.86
